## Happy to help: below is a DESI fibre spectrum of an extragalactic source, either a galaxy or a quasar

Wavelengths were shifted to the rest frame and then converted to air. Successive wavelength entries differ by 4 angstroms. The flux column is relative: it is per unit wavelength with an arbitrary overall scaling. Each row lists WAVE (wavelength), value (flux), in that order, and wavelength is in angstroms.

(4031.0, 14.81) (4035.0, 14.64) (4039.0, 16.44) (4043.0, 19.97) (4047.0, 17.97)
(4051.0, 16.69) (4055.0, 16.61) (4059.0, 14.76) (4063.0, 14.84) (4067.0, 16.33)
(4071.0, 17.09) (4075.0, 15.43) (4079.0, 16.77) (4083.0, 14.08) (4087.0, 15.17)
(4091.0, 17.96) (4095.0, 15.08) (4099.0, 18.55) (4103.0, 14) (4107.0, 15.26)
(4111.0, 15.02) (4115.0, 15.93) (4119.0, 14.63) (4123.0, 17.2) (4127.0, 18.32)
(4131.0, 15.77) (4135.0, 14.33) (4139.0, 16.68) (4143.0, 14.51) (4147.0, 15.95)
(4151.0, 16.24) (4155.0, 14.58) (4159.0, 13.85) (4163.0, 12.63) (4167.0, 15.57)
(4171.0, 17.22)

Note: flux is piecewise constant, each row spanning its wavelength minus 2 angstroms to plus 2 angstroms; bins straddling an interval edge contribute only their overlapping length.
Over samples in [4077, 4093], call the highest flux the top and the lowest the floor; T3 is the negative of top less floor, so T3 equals -3.9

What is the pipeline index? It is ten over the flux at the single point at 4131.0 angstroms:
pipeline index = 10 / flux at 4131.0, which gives 0.634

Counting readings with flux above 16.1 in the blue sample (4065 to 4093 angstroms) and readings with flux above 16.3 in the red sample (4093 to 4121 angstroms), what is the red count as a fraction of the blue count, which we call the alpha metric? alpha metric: 0.25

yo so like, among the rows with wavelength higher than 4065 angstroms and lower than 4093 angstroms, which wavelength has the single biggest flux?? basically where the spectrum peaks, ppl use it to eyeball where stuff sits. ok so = 4091.0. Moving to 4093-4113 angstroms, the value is 4099.0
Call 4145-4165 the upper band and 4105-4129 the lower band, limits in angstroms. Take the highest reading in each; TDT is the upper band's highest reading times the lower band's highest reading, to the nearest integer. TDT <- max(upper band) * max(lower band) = 298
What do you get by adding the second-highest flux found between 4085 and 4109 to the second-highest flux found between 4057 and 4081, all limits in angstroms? 34.7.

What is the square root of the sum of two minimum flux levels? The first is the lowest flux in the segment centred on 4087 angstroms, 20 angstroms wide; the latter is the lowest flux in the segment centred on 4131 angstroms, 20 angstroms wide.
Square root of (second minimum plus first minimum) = 5.330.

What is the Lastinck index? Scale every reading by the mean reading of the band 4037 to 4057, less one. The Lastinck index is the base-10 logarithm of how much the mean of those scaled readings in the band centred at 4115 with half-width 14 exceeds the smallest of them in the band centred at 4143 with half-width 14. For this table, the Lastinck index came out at -1.09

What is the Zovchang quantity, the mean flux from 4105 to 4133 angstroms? 16.0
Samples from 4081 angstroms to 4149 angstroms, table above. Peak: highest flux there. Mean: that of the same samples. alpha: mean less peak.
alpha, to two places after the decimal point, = -2.76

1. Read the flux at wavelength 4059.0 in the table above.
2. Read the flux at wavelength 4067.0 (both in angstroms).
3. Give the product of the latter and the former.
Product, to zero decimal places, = 241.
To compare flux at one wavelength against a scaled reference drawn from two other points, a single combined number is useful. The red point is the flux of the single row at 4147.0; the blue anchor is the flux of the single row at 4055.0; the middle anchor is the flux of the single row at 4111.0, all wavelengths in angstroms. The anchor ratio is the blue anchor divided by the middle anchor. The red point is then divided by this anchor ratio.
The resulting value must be 14.4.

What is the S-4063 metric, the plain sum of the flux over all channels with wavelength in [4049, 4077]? 112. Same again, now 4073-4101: 113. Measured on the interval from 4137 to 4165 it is 104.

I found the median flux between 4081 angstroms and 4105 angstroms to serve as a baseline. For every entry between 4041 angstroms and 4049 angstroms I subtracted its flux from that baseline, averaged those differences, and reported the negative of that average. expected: 3.8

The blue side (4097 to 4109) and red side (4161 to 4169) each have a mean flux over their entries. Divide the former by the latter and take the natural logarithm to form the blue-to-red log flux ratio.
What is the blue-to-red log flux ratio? 0.12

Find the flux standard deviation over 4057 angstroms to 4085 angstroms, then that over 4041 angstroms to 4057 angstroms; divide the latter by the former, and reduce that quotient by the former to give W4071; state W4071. 0.2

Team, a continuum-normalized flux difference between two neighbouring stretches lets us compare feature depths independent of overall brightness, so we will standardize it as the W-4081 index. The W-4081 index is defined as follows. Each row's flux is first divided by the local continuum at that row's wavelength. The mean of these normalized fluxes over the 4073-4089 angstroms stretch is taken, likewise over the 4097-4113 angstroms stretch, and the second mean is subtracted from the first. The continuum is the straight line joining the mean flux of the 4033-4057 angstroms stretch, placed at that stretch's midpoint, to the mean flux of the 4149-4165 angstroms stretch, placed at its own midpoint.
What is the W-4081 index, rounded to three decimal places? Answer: -0.057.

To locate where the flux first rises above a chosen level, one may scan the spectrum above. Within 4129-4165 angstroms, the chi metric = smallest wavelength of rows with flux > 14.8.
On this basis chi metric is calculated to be 4131.0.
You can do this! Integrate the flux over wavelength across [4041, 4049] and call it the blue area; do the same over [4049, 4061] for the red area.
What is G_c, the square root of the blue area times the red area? 171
